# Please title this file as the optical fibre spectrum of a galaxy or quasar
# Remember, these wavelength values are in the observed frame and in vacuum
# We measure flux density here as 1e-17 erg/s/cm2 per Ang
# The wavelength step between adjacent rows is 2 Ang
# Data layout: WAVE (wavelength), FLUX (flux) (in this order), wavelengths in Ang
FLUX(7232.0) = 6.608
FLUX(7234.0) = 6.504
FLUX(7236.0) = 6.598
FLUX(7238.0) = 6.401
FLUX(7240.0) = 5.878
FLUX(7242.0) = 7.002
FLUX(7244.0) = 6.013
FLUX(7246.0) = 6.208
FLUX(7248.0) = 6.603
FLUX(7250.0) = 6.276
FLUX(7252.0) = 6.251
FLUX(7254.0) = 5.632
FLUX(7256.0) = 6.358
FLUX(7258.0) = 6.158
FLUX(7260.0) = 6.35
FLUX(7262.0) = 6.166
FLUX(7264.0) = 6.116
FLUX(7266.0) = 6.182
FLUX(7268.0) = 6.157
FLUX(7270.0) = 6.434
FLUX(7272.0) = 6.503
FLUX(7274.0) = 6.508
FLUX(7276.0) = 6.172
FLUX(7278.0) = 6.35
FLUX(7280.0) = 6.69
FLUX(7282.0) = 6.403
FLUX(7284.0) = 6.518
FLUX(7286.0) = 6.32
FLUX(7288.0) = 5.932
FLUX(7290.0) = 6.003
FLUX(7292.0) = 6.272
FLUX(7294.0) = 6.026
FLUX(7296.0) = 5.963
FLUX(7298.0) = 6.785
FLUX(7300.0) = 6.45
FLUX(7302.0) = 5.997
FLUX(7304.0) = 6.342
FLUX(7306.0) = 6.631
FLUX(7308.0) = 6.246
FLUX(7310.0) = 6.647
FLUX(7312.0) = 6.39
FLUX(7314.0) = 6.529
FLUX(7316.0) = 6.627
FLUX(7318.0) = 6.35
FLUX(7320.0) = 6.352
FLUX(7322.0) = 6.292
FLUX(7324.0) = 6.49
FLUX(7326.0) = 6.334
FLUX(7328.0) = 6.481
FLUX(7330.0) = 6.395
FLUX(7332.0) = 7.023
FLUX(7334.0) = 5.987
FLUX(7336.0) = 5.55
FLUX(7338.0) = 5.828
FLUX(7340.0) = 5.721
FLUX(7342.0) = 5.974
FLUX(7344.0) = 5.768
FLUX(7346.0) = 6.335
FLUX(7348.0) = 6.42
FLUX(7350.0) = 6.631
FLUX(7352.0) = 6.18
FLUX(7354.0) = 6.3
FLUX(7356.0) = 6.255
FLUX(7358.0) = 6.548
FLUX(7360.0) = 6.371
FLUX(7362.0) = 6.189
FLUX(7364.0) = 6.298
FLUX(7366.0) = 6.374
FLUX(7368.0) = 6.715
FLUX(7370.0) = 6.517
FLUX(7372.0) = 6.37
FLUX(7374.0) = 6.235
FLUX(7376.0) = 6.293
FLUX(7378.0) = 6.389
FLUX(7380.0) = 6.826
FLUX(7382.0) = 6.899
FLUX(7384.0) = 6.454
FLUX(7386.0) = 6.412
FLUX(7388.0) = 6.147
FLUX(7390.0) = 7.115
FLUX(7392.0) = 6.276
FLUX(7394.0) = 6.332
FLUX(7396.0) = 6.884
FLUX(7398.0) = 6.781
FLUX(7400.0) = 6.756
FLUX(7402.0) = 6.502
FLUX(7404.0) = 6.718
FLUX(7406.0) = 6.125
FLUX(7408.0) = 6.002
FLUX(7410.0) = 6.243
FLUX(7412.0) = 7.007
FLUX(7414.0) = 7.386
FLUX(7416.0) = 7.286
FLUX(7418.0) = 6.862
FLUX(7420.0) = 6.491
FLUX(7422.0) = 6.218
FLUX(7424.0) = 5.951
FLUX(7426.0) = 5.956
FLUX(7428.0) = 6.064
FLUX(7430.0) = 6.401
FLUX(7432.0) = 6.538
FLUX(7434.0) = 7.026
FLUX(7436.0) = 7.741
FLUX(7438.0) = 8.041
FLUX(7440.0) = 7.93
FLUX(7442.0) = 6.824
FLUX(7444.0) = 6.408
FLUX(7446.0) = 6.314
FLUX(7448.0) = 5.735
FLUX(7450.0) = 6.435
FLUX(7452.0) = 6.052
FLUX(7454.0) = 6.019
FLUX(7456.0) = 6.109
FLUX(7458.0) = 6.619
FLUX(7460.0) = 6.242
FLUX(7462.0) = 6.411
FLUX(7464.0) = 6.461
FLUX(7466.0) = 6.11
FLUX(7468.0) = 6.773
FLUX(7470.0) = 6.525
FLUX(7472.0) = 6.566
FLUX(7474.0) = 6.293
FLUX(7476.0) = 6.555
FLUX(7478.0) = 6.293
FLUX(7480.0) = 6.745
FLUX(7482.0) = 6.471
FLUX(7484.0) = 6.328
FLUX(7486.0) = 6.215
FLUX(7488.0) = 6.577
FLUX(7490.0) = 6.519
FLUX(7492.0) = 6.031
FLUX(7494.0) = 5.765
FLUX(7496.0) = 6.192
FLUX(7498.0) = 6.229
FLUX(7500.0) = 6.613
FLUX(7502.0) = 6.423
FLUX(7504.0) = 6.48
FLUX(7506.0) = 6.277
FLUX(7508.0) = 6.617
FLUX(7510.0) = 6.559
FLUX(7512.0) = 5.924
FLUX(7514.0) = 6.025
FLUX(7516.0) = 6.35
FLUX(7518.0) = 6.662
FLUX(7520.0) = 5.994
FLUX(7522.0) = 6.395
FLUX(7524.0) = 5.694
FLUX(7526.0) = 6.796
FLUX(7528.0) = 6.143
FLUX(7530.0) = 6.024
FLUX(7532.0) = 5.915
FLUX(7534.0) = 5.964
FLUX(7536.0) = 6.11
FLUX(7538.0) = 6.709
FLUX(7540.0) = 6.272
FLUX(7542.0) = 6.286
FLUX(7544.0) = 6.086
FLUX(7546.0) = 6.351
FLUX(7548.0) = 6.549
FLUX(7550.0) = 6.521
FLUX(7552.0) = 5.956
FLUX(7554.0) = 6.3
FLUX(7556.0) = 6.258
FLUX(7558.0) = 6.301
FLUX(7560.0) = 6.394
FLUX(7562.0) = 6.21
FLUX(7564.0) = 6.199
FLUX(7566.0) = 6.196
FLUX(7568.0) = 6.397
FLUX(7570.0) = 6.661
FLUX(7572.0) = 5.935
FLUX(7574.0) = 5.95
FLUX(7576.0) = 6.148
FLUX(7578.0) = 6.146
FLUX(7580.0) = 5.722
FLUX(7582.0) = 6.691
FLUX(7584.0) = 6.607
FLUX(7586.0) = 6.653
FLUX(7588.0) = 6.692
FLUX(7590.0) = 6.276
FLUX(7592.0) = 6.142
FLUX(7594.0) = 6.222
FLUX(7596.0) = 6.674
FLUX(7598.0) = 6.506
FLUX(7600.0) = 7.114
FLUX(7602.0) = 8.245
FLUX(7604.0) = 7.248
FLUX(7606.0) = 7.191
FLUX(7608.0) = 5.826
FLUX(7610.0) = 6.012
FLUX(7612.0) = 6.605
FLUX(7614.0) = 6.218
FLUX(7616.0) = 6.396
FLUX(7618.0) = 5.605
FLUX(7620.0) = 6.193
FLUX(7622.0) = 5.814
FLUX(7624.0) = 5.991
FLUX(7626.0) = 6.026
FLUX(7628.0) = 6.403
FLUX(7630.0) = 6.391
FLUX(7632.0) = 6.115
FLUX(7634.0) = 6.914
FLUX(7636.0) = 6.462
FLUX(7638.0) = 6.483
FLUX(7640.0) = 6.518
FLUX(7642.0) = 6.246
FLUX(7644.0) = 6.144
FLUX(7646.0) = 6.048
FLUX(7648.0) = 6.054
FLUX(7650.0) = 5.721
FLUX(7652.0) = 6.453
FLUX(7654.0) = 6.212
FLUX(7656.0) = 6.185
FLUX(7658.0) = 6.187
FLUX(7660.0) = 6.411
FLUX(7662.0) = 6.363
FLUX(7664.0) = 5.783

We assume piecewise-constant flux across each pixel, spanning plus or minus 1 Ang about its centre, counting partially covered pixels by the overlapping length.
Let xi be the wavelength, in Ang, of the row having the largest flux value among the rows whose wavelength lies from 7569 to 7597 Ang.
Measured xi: 7588.0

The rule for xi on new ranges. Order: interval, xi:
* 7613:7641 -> 7634.0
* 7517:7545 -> 7526.0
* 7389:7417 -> 7414.0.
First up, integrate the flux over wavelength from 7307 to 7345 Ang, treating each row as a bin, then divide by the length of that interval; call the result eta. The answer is 6.26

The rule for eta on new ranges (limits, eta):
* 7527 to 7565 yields 6.24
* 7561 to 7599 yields 6.32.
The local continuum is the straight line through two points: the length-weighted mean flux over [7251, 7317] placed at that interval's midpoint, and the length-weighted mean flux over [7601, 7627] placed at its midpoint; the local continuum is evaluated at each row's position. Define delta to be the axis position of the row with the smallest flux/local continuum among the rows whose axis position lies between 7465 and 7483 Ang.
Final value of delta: 7466.0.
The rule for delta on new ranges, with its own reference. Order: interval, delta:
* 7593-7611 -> 7608.0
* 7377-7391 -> 7388.0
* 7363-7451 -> 7448.0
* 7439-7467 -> 7448.0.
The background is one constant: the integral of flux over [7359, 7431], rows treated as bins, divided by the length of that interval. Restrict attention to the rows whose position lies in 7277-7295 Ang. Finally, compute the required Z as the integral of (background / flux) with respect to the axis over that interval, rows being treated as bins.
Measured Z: 19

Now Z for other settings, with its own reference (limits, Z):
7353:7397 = 44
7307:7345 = 40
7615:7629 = 15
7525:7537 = 13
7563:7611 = 48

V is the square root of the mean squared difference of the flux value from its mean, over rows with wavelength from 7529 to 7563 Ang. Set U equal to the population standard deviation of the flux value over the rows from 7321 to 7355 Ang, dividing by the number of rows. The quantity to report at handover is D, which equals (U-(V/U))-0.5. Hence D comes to -0.7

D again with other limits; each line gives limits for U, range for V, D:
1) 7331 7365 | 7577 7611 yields -1.8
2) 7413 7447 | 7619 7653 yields -0.3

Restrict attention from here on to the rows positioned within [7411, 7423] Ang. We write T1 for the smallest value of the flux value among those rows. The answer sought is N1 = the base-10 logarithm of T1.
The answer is 0.794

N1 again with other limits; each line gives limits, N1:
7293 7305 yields 0.775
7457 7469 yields 0.786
